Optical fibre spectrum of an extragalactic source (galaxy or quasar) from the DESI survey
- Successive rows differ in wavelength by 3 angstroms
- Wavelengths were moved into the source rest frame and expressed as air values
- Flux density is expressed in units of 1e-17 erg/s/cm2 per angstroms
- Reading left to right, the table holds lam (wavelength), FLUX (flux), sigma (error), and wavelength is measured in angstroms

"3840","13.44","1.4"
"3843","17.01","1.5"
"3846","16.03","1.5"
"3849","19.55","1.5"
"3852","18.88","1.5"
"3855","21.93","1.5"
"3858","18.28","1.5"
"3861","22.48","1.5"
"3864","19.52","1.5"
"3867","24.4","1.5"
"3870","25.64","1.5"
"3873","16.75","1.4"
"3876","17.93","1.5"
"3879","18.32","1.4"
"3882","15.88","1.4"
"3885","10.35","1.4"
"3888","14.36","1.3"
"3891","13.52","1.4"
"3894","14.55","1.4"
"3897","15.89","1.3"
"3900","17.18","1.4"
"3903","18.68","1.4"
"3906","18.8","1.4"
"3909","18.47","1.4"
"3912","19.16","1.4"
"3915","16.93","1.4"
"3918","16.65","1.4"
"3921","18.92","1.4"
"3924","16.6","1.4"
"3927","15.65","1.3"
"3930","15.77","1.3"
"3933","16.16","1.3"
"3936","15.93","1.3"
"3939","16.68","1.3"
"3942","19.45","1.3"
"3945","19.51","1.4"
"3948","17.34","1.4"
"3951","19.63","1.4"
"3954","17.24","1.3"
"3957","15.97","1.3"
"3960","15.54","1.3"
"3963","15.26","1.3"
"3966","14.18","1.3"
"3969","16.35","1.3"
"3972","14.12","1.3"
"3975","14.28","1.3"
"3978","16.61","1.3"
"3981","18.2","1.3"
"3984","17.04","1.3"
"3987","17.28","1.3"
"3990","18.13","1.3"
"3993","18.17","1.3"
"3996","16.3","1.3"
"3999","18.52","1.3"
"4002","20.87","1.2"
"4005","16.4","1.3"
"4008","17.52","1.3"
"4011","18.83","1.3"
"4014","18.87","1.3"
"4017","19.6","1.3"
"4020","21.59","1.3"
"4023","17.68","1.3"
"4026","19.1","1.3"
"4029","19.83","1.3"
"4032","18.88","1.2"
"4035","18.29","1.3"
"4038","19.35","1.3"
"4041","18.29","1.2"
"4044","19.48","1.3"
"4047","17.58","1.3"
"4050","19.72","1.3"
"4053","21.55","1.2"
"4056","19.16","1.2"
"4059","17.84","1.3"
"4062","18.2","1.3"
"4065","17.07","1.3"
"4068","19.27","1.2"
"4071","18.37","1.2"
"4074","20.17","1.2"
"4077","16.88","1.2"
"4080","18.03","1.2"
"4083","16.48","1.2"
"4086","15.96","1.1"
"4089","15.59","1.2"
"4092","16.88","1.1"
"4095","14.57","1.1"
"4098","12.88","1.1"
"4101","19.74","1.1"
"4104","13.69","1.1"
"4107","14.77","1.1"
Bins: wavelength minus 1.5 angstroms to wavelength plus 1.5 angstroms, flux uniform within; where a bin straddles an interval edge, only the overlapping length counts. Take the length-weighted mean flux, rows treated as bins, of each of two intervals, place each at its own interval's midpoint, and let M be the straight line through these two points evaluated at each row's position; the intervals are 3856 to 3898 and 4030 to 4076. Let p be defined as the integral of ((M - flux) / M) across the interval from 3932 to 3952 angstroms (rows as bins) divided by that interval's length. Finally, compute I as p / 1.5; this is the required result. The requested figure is 0.014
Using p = 0.020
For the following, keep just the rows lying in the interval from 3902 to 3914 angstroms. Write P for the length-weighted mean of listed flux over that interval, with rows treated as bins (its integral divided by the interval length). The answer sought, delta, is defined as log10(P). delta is 1.27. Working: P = 18.7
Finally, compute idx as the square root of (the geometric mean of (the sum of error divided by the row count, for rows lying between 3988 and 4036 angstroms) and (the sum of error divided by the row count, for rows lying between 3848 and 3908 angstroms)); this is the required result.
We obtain 1.17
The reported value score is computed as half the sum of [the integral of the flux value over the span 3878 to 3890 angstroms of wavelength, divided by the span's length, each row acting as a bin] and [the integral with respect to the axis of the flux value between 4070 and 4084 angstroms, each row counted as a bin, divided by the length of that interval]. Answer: 16.3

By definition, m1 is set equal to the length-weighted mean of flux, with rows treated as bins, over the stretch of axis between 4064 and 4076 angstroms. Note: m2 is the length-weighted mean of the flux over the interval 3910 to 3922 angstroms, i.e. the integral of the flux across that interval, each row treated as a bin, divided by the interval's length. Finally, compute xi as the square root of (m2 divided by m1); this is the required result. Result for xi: 0.98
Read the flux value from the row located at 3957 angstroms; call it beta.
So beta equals 15.97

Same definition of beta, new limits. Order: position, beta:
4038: 19.35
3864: 19.52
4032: 18.88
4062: 18.2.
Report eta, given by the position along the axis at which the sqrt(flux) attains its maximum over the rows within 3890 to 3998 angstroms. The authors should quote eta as 3951 angstroms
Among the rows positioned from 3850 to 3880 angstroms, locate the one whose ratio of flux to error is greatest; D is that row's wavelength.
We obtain 3870 angstroms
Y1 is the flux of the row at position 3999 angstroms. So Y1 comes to 18.52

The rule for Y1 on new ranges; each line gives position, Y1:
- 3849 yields 19.55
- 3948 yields 17.34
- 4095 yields 14.57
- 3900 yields 17.18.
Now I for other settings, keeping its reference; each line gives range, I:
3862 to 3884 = -0.071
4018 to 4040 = -0.018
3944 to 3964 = 0.038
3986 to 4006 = 0.018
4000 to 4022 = -0.016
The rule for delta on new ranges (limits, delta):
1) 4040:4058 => 1.29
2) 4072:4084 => 1.25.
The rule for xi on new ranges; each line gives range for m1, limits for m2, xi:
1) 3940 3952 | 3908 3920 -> 0.97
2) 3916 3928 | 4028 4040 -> 1.06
